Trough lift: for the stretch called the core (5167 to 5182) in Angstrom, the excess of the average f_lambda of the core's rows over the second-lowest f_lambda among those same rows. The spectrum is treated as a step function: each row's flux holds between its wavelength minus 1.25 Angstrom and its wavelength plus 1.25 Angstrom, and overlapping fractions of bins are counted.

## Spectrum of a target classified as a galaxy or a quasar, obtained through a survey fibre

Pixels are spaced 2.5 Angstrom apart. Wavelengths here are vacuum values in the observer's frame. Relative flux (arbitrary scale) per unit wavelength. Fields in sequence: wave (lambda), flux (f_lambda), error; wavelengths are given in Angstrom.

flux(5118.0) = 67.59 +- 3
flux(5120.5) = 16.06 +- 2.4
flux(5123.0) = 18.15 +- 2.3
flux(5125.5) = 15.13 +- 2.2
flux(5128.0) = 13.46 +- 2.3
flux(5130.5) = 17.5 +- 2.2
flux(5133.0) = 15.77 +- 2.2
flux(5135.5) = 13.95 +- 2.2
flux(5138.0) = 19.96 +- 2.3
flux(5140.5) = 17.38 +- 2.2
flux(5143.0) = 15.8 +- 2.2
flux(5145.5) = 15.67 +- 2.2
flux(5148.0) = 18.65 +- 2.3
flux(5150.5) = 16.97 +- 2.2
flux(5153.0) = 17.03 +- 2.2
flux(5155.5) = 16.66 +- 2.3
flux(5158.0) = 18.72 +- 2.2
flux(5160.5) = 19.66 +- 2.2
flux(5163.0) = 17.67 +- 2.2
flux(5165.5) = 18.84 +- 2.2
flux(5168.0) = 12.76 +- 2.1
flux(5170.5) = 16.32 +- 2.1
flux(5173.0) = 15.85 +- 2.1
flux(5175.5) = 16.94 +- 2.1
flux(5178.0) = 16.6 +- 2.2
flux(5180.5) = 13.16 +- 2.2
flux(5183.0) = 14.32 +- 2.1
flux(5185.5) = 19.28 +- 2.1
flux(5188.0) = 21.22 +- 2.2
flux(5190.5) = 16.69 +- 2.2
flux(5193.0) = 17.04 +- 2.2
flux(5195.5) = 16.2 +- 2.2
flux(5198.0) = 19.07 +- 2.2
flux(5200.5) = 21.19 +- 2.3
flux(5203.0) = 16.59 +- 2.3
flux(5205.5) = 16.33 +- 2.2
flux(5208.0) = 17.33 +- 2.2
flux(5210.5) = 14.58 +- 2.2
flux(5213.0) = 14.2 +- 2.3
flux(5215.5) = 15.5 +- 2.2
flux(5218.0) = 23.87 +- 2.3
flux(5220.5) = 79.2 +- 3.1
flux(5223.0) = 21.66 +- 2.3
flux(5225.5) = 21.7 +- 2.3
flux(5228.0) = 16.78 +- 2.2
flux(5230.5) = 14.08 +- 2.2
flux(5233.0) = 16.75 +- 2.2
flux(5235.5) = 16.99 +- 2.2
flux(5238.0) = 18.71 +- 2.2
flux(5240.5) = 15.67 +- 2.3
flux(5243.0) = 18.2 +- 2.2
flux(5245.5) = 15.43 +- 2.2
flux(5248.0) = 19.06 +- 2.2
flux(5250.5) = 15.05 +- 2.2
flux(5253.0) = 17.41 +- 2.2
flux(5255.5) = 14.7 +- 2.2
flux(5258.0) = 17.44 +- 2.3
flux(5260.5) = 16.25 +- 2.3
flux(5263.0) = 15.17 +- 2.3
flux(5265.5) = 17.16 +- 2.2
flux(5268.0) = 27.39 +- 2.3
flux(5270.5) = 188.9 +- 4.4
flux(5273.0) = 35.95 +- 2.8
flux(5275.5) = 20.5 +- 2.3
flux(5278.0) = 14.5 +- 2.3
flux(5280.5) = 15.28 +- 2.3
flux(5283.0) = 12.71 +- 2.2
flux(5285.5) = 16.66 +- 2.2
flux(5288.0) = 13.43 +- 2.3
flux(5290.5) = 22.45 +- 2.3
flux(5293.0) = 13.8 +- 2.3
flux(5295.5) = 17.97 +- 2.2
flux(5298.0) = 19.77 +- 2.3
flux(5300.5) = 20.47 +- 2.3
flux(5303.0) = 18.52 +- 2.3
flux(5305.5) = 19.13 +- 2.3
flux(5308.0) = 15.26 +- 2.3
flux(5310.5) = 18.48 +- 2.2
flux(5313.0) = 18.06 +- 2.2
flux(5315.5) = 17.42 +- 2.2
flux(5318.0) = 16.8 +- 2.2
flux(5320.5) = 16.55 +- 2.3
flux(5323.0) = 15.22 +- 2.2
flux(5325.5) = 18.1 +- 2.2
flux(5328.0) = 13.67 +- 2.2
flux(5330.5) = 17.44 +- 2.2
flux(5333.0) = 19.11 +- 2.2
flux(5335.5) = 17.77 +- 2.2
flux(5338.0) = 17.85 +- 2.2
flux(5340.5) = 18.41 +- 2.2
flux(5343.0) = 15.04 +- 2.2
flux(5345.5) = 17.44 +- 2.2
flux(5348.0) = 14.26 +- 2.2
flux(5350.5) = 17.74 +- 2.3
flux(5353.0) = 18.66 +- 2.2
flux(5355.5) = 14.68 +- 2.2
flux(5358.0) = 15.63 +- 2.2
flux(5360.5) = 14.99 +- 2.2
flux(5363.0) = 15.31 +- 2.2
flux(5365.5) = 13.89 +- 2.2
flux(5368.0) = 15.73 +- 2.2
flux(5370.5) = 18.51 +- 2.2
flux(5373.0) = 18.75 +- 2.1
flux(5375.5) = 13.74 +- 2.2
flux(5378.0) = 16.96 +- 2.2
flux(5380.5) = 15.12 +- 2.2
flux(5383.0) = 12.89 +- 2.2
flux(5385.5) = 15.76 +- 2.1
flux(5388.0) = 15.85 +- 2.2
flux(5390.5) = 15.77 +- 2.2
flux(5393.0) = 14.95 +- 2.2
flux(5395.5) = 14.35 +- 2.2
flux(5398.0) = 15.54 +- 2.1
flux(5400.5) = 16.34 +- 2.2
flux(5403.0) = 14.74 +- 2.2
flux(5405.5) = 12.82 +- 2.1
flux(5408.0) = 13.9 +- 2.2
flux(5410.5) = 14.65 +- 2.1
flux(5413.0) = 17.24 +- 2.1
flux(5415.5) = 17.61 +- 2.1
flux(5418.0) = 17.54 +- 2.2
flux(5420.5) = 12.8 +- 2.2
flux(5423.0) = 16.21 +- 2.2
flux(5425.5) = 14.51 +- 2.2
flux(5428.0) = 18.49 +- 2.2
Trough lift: 2.1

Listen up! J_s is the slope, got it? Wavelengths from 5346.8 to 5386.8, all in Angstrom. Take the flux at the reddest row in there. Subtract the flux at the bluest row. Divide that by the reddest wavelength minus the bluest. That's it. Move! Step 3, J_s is 0.04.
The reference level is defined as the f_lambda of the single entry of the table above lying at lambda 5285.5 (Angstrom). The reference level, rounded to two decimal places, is 16.66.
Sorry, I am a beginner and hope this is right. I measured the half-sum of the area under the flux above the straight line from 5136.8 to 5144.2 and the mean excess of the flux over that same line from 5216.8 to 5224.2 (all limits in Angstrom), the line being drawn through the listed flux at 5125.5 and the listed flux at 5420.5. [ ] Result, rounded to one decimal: 23.7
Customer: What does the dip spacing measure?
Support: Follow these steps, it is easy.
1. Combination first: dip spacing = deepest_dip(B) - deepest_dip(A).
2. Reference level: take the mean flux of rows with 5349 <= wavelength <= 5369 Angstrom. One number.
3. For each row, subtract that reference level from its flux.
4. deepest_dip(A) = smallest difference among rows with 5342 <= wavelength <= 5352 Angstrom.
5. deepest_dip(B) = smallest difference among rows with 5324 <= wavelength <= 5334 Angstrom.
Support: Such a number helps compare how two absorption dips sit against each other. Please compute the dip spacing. -1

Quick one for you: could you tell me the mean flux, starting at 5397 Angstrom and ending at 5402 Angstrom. 15.9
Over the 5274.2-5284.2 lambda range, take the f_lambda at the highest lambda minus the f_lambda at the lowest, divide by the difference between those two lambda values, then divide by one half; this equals -2.08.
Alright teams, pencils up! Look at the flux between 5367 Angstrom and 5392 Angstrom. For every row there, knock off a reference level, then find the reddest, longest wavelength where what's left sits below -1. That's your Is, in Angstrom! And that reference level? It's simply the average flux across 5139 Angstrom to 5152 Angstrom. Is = 5390.5 Angstrom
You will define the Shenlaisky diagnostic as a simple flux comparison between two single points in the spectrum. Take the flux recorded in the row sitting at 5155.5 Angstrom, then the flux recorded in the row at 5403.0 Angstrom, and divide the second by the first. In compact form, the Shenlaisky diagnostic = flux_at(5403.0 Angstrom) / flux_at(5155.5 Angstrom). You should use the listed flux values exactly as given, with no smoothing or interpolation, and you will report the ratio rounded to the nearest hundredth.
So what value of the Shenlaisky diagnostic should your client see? 0.88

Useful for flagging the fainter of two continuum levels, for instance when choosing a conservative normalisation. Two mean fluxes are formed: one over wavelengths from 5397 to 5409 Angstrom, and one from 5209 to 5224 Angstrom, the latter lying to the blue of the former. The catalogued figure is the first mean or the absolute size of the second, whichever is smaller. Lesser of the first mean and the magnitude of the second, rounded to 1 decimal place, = 14.7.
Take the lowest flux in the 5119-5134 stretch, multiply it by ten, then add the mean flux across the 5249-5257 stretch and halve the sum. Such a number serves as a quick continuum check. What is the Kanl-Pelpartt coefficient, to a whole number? 75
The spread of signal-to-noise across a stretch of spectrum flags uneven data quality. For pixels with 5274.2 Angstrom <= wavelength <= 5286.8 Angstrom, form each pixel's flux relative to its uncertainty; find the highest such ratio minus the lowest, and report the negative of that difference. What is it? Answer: -3.1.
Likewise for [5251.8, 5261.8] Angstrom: -1.2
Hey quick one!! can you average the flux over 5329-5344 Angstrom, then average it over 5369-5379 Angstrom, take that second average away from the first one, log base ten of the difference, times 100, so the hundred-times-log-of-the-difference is -21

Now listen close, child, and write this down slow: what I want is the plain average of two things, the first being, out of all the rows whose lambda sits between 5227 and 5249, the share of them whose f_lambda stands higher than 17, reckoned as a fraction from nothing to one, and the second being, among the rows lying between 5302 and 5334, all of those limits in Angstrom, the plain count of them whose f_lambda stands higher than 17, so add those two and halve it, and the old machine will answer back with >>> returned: 4.2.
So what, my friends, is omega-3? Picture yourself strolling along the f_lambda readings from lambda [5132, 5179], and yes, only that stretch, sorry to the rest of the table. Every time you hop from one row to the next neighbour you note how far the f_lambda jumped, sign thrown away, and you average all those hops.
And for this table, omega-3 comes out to 1.9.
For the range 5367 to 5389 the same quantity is 2.3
